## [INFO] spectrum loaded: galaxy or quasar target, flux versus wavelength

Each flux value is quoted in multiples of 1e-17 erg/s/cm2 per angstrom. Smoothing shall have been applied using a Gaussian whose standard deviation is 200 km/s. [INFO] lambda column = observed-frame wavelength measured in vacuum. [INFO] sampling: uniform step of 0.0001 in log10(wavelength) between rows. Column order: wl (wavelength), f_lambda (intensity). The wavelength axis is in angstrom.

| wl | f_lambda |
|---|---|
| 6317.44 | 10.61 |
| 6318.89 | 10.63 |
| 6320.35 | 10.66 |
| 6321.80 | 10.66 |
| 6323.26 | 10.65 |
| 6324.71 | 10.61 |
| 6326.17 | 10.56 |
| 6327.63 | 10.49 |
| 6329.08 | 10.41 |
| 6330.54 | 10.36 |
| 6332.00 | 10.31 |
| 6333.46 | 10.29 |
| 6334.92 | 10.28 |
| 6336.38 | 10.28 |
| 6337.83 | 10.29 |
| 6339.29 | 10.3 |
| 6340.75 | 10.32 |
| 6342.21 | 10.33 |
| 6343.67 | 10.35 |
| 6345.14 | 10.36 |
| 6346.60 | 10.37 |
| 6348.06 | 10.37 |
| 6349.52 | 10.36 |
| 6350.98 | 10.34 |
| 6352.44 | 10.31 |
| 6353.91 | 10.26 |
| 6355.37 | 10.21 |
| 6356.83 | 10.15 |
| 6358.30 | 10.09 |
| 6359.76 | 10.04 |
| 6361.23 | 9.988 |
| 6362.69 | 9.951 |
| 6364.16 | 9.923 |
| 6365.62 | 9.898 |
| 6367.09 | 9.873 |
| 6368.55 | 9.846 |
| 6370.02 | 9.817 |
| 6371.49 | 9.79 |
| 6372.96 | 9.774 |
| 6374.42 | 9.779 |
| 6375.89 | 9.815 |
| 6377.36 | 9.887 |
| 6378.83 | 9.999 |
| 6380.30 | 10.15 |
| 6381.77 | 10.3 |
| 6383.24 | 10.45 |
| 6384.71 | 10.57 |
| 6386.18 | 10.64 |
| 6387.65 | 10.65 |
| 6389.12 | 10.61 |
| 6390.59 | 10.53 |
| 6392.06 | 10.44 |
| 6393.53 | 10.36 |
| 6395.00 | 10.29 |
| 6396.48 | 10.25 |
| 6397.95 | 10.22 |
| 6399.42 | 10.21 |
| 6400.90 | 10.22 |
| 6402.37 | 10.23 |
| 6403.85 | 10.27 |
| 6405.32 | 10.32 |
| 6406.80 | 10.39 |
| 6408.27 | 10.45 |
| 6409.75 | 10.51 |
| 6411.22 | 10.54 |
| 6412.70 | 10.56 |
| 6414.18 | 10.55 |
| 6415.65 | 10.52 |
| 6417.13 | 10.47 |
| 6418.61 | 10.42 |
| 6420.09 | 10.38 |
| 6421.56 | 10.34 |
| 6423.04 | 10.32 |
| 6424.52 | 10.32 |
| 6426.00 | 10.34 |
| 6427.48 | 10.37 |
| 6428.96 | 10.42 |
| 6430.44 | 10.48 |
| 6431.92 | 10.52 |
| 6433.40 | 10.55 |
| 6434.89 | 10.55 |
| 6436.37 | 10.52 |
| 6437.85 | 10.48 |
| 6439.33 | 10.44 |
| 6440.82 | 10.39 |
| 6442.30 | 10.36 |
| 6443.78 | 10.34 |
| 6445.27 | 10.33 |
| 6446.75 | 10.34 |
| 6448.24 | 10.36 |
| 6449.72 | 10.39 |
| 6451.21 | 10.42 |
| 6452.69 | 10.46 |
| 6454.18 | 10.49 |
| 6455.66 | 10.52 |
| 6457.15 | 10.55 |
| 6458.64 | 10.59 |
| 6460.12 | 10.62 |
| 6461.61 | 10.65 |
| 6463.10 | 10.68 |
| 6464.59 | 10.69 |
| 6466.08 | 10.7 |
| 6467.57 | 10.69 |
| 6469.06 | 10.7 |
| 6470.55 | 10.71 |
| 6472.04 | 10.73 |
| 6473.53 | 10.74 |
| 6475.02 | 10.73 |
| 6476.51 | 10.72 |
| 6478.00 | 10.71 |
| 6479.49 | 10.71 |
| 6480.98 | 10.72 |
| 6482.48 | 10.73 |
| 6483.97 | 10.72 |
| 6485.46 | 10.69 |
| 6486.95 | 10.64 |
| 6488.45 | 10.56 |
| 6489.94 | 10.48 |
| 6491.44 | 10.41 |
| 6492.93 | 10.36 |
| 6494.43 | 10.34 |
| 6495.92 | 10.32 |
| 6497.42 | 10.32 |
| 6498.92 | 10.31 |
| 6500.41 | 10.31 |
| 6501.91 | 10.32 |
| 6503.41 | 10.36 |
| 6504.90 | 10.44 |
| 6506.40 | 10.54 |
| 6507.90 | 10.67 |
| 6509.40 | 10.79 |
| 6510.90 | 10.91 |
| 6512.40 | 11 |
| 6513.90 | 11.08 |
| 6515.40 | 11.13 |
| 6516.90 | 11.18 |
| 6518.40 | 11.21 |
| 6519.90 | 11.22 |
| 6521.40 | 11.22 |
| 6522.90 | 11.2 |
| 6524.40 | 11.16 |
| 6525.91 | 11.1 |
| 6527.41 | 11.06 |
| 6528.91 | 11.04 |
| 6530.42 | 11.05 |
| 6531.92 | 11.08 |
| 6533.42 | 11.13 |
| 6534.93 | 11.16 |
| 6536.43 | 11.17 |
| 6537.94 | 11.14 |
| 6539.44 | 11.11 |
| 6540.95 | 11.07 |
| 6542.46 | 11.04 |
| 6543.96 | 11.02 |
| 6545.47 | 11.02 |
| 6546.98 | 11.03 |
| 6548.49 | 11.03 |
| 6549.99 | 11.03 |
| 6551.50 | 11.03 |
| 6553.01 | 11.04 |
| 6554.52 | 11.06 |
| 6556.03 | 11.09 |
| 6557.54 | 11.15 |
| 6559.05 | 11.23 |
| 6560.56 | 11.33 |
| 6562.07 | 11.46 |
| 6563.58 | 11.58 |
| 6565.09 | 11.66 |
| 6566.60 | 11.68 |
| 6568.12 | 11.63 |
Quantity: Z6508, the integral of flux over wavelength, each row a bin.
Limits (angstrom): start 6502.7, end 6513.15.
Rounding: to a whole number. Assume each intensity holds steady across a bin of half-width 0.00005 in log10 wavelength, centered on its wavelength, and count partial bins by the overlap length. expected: 112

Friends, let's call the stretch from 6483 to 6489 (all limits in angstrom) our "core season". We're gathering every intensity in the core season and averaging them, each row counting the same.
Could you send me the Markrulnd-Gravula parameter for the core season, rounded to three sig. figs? 10.7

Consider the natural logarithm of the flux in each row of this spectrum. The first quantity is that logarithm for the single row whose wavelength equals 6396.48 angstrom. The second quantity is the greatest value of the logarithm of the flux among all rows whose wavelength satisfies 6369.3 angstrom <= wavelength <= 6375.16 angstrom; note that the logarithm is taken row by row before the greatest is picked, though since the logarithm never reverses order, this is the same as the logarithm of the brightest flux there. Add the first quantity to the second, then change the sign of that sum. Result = -4.61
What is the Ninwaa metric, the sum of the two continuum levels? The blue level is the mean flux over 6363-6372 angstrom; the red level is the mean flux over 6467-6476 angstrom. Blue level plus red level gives 20.6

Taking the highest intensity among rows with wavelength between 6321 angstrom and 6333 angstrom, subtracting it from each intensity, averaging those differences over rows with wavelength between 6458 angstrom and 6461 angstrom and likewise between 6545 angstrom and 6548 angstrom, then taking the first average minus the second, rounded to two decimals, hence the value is -0.42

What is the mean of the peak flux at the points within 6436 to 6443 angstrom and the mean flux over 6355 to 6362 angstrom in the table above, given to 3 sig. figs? 10.3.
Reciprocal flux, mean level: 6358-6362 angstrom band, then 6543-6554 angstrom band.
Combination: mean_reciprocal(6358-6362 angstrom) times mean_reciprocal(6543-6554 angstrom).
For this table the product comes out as 0.0090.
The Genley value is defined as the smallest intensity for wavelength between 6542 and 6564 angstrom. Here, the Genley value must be 11.02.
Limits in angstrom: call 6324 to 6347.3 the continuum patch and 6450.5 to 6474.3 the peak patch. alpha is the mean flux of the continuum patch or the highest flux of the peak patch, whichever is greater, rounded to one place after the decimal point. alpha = 10.7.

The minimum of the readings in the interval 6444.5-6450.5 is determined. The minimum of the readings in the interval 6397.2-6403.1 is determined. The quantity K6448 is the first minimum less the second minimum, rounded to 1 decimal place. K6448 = 0.1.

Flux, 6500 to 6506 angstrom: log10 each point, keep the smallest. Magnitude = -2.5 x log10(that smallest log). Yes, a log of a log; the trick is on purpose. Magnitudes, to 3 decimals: -0.014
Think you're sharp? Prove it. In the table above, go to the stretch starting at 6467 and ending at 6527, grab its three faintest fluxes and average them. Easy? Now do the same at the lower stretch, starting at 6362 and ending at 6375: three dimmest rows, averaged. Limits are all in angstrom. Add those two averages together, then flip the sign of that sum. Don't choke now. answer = -20.1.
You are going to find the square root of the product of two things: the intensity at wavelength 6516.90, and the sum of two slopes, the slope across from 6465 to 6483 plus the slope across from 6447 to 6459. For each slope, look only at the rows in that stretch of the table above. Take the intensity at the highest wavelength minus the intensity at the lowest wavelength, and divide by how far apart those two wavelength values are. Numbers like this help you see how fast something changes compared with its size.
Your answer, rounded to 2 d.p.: 0.52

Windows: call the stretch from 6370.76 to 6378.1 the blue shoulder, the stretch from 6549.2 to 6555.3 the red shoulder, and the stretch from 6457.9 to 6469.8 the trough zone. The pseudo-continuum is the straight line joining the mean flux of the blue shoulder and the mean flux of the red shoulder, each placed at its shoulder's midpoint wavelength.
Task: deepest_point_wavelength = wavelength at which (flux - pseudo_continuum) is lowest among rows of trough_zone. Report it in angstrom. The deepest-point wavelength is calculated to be 6458.64 angstrom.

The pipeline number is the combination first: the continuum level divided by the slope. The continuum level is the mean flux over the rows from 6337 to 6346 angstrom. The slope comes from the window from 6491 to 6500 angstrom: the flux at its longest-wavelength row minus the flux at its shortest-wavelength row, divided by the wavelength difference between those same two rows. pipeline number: -772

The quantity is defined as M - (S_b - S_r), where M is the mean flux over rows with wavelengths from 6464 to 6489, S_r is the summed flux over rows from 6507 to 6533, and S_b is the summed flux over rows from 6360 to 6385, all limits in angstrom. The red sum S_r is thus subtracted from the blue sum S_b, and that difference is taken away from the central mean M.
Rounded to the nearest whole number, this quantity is 29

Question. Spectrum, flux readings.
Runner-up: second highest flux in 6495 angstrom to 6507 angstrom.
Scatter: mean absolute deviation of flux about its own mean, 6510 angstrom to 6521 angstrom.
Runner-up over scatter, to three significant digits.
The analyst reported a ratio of 113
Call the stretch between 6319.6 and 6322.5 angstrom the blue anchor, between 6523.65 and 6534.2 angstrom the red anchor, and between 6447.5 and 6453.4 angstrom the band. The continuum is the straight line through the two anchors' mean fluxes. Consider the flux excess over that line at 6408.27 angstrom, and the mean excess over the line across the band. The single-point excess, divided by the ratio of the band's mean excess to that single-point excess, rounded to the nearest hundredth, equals -0.29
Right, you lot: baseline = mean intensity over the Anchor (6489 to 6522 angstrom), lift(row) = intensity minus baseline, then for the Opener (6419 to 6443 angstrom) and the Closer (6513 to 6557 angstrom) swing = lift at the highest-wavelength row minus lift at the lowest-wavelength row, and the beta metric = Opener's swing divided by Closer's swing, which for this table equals -2.0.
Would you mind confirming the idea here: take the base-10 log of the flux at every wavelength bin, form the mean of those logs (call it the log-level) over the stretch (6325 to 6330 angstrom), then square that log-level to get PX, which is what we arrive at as 1.04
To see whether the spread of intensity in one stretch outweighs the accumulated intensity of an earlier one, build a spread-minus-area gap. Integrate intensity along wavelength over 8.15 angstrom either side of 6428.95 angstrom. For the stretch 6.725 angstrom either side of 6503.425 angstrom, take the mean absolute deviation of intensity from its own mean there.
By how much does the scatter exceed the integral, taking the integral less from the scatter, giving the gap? -170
